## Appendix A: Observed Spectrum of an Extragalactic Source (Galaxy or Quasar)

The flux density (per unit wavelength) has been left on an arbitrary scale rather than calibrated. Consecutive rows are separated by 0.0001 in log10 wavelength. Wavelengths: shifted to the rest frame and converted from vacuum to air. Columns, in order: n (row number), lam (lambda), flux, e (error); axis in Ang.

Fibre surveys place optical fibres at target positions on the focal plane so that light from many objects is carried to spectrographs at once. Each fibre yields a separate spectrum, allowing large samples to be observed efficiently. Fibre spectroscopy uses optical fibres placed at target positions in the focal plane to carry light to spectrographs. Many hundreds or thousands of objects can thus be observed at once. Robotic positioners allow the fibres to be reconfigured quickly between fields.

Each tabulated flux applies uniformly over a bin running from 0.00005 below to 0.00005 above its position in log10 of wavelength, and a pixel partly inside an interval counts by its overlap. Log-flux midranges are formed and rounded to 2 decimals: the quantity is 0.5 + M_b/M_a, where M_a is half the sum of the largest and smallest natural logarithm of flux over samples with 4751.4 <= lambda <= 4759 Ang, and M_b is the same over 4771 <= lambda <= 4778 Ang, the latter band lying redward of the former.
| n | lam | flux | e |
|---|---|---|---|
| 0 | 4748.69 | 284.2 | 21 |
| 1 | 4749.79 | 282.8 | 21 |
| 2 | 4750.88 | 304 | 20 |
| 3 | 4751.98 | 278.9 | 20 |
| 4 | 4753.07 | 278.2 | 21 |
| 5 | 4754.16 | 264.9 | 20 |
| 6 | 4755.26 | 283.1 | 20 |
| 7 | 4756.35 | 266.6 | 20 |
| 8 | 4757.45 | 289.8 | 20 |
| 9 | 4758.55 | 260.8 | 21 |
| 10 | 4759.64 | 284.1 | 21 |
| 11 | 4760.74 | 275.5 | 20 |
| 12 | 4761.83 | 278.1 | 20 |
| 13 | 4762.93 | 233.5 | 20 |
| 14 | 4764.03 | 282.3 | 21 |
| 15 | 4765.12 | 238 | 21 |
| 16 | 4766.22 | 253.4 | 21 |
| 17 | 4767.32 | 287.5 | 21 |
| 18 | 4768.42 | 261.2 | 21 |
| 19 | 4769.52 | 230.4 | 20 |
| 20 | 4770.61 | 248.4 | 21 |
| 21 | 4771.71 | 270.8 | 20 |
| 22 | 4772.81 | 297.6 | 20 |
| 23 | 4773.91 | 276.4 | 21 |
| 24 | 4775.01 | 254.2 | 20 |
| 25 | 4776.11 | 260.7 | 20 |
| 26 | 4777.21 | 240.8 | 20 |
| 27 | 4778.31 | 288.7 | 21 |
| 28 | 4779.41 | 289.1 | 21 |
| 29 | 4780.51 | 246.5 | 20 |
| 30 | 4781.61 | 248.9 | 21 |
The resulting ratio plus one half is 1.50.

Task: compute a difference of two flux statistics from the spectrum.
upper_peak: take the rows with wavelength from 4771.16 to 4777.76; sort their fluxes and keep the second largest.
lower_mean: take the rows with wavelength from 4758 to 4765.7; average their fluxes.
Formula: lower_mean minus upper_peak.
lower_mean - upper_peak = -12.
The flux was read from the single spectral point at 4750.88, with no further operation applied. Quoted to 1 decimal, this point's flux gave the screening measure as 304.0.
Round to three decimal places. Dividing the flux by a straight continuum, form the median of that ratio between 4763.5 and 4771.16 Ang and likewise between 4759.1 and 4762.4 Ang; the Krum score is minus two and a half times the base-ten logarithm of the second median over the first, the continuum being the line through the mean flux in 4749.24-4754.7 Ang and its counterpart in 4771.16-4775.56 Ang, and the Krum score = -0.095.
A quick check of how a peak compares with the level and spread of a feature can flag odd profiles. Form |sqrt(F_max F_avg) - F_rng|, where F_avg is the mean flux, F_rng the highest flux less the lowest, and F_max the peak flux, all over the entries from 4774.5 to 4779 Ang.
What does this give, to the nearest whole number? 227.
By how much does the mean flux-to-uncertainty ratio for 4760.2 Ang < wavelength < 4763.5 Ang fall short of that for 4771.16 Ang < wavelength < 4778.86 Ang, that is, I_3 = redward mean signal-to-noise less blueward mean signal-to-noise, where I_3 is 0.18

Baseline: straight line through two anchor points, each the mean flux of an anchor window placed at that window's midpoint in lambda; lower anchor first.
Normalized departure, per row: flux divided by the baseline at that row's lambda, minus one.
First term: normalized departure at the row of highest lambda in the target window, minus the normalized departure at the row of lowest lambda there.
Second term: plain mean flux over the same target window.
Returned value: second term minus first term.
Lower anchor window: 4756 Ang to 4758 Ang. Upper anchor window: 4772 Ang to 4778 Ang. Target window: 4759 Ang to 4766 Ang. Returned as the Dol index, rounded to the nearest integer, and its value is 265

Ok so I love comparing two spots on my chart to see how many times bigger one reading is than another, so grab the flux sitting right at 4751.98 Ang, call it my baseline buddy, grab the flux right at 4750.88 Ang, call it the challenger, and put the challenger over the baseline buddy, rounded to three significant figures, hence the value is 1.09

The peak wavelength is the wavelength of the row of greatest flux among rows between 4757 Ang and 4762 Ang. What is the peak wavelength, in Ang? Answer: 4757.45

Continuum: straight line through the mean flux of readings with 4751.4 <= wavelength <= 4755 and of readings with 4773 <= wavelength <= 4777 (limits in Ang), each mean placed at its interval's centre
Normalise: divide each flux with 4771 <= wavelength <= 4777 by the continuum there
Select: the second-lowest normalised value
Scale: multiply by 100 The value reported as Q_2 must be 99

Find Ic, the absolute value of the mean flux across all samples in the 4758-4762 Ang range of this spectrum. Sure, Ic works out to 275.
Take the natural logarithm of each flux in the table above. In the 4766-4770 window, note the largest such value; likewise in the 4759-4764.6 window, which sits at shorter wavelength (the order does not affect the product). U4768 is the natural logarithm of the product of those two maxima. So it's 3.465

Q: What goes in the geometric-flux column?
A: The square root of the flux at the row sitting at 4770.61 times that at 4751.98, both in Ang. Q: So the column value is 263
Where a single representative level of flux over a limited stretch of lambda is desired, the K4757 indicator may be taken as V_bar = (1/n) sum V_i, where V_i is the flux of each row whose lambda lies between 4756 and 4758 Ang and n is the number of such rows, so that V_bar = 278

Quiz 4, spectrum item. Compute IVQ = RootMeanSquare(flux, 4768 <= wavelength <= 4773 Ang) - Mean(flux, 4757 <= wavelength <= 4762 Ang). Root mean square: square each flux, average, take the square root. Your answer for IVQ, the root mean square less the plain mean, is -15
